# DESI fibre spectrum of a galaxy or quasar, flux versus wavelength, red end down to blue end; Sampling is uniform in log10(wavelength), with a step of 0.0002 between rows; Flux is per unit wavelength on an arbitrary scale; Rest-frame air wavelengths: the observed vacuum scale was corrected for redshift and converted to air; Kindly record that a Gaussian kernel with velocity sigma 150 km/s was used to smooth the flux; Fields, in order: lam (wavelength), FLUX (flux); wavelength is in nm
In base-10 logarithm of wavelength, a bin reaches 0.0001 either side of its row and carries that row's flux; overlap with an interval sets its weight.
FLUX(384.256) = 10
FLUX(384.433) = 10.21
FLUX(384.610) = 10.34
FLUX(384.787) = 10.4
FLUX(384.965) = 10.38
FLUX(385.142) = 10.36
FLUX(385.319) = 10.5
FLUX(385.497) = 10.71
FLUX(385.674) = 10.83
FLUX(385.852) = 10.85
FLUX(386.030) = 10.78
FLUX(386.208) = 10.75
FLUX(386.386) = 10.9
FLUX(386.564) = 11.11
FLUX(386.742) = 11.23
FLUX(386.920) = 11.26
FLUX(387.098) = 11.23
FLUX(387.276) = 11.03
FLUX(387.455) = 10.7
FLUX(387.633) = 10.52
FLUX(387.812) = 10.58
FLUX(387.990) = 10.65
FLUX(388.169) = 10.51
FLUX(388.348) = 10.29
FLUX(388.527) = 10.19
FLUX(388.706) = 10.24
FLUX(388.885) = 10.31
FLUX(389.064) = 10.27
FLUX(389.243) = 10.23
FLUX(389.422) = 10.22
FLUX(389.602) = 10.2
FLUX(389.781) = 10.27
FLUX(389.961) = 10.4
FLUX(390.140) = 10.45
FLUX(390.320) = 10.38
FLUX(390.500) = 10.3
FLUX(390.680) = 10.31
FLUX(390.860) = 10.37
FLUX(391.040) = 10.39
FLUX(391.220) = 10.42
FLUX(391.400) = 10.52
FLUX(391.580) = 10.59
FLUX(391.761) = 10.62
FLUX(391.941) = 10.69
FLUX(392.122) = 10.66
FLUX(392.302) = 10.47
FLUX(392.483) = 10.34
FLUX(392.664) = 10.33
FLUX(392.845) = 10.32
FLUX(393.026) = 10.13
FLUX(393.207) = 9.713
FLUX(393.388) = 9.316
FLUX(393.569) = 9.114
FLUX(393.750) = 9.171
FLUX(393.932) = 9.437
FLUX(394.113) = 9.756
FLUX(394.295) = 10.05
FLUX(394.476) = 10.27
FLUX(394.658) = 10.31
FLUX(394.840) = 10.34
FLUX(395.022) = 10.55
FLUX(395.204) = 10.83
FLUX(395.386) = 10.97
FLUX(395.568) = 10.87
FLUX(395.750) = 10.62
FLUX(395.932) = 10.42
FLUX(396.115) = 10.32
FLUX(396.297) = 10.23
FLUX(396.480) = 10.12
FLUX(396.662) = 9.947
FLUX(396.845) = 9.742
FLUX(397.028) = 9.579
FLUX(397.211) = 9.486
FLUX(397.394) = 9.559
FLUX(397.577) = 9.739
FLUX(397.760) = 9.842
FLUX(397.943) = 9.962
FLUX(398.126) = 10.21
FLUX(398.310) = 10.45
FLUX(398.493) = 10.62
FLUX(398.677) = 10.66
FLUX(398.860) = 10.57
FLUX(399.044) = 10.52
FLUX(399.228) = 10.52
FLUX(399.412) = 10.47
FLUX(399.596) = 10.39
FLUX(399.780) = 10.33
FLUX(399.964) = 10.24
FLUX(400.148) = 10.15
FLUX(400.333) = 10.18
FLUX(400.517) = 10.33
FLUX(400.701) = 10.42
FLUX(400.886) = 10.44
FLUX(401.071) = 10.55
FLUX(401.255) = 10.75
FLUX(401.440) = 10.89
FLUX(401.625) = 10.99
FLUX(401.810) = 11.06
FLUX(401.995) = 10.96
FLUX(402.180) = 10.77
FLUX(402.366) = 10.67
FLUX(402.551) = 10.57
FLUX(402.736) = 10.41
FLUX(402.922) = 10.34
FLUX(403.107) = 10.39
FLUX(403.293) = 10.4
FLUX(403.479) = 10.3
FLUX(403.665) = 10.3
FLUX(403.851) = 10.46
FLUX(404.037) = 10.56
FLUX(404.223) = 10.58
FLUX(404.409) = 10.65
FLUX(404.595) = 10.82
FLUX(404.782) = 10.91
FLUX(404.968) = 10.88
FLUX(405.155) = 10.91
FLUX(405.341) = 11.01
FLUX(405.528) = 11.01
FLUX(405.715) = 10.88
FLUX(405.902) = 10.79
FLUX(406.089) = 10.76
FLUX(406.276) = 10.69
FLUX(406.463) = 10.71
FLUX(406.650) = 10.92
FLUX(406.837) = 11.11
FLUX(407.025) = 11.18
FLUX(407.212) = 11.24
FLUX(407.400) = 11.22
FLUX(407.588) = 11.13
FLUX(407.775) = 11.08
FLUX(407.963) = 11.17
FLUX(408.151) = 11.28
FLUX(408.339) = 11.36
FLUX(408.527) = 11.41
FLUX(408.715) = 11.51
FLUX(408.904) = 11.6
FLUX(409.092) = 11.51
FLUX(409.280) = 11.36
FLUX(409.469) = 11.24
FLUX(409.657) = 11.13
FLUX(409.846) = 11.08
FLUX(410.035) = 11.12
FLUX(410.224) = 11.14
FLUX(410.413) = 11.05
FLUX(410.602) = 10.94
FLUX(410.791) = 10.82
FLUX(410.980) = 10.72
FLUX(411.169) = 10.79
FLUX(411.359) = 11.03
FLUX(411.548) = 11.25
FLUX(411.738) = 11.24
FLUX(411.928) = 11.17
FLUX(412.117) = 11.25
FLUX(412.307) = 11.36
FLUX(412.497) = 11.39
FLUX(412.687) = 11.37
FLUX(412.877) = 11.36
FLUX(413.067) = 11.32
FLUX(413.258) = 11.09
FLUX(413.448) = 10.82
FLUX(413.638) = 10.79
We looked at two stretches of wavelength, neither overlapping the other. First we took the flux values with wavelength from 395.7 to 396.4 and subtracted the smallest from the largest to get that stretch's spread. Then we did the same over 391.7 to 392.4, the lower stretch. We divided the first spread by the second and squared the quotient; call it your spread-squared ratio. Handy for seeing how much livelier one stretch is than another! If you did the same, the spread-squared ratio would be 3.1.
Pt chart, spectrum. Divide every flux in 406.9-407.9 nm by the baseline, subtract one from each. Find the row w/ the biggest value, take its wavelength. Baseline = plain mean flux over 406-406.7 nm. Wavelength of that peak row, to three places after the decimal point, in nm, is 407.212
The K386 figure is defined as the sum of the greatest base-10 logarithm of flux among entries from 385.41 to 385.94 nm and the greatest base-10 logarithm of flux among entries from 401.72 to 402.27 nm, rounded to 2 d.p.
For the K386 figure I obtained 2.08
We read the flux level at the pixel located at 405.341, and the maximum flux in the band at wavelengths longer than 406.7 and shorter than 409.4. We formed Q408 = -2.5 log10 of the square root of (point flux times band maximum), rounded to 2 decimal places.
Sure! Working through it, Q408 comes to -2.63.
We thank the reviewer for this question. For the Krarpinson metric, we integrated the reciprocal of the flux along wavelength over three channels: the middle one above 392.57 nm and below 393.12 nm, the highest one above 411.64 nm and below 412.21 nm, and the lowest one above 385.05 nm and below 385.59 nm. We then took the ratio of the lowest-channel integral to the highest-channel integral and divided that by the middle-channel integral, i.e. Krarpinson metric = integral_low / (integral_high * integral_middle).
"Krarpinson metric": 18.9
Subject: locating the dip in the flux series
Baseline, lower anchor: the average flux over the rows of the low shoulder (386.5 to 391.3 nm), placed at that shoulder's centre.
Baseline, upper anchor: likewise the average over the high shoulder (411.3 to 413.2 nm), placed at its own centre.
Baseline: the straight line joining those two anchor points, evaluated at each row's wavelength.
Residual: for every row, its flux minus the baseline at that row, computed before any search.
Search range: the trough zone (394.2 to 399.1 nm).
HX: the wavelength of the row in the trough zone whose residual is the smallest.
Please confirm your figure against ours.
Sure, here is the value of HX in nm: 397.211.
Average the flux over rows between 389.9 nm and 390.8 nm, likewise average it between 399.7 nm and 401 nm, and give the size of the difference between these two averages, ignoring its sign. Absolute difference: 0.07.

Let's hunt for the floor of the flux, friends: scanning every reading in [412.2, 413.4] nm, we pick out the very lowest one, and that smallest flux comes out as 11.09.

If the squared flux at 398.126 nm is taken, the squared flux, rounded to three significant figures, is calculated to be 104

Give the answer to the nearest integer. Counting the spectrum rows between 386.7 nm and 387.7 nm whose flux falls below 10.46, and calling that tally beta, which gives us 0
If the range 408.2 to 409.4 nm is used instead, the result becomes 0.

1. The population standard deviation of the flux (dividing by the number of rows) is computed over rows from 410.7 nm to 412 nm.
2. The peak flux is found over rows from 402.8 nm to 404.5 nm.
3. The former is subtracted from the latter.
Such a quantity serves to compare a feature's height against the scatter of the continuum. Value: 10.4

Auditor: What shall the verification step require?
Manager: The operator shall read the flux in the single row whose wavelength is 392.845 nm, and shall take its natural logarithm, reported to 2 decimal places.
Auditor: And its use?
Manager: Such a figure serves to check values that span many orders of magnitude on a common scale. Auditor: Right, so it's 2.33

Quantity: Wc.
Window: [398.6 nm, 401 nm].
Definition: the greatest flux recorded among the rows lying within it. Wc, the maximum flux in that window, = 10.66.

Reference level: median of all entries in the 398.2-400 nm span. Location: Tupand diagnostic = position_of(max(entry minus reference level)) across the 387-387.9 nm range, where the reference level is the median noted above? 387.098 nm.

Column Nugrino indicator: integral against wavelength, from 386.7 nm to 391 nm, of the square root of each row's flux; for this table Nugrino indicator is 13.9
